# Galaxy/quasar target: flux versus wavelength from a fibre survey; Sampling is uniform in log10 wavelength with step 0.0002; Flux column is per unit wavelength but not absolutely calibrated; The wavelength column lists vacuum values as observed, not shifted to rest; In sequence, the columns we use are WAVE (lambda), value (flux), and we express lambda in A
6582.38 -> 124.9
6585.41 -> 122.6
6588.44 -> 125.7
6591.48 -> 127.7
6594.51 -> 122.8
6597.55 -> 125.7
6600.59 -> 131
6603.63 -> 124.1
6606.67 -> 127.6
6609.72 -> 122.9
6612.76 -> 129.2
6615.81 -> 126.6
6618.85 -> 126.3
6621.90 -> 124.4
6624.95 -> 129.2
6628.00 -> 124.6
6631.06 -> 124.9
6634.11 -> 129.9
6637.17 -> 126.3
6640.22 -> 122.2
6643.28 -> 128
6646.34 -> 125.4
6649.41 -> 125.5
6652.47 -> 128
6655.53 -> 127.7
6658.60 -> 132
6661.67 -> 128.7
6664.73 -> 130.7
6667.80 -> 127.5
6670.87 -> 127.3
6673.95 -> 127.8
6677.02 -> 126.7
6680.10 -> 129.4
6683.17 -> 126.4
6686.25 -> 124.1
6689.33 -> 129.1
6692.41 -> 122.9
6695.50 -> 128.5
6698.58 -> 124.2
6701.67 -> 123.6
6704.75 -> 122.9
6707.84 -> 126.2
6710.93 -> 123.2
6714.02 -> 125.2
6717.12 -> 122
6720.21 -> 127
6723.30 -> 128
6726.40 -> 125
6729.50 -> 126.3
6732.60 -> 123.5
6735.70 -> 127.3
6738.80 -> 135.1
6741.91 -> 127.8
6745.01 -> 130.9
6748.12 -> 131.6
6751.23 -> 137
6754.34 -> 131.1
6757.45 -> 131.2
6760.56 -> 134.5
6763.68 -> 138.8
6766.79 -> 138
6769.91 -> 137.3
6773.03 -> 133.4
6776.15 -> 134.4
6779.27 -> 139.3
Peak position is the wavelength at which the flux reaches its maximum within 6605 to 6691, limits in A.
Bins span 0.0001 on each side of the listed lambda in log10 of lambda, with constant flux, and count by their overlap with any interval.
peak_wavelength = 6658.60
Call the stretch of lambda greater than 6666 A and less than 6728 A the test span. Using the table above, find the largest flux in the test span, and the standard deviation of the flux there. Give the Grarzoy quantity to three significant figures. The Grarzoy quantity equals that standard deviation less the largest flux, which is -127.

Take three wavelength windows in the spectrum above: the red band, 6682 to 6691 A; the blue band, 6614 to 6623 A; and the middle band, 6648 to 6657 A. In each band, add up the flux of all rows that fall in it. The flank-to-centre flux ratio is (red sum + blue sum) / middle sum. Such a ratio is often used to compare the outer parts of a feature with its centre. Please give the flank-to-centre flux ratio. 1.99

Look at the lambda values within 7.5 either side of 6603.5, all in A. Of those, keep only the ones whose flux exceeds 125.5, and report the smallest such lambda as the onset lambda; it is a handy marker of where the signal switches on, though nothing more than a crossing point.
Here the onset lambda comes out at 6597.55 A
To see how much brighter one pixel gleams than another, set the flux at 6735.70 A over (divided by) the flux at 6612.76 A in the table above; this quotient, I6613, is 0.99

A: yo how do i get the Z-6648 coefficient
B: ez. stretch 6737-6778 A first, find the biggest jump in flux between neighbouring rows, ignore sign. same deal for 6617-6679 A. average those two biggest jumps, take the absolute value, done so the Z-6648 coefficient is 6.55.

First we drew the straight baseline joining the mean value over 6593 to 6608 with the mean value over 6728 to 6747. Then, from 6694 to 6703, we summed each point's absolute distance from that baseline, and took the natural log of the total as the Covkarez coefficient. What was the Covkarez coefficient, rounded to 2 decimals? 2.16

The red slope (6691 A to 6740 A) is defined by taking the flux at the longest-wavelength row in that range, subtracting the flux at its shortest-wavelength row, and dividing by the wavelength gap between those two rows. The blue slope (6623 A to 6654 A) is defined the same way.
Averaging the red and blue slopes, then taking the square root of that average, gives 0.33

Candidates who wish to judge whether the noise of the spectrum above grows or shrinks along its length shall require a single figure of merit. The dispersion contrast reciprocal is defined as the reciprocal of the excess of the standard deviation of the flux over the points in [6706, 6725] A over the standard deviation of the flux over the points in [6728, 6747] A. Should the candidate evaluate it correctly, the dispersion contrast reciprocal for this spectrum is -0.6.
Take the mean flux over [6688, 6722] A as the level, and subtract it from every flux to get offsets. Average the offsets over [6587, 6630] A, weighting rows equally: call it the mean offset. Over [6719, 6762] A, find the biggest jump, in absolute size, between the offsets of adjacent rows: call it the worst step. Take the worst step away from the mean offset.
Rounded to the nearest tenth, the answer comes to -6.5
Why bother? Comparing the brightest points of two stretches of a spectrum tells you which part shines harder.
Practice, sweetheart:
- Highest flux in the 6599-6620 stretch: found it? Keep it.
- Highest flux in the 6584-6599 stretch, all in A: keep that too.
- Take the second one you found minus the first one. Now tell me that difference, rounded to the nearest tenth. -3.3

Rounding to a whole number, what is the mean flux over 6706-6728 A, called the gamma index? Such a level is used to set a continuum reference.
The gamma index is 125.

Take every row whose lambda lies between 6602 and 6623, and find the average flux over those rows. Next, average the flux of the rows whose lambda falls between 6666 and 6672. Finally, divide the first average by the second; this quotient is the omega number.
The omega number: 0.99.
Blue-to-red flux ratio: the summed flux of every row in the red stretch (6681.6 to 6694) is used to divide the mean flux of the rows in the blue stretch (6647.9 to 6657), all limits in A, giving 0.25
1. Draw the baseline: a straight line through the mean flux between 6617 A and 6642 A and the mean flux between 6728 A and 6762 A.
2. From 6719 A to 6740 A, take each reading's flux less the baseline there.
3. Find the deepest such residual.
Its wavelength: 6732.60 A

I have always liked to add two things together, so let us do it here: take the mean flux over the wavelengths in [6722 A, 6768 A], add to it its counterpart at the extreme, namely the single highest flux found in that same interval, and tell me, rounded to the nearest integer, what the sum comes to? 270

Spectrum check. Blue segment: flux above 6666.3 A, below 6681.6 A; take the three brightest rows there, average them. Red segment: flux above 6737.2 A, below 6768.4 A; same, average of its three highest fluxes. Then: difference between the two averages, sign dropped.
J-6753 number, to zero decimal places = 10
